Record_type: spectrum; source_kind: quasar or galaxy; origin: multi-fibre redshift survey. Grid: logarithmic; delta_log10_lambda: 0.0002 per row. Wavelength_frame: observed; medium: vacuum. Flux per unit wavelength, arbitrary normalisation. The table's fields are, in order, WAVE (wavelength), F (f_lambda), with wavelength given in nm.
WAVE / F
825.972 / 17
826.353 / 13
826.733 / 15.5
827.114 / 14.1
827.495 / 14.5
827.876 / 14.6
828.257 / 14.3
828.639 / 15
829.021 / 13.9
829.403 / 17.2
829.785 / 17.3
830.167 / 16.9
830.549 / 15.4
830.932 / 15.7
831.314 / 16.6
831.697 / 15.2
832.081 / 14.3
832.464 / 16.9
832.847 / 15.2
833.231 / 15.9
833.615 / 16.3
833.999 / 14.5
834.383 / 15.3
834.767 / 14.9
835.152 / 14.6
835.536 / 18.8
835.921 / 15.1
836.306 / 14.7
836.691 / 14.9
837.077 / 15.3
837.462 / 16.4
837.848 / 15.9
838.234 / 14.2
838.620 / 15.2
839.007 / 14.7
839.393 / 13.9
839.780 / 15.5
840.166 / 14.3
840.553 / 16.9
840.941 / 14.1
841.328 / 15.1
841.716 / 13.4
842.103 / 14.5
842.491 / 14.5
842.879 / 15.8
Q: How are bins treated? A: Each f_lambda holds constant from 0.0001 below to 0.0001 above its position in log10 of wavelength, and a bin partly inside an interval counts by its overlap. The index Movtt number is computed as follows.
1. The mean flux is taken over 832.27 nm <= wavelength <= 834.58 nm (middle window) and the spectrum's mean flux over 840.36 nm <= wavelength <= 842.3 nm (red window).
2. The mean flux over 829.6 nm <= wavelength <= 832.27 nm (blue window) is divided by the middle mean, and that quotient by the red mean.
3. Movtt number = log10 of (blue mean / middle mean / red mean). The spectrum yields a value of -1.16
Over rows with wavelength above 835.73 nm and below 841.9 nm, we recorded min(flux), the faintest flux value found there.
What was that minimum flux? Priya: 13.4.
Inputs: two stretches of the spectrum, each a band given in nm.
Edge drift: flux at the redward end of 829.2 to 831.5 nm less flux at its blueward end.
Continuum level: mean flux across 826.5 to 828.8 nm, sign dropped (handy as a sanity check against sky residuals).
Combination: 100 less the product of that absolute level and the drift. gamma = 109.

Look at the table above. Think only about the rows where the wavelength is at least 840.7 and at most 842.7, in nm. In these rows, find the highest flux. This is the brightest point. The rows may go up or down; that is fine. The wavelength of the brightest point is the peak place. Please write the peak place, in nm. 841.328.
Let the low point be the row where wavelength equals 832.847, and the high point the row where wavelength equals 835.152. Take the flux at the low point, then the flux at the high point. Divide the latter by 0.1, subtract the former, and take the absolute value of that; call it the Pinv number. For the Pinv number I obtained 131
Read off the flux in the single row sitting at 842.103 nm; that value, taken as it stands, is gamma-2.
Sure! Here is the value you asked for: 14.5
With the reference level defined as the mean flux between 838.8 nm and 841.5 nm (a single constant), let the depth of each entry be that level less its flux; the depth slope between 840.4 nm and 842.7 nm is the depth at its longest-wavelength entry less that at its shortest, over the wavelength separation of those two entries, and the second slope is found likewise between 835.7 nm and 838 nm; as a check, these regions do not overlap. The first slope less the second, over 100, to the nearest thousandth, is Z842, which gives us 0.017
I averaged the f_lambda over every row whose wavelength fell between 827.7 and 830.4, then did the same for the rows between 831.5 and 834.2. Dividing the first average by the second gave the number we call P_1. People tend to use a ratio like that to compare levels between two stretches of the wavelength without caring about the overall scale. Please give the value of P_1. 1.01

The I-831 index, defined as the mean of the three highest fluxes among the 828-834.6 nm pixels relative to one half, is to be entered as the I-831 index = 34.3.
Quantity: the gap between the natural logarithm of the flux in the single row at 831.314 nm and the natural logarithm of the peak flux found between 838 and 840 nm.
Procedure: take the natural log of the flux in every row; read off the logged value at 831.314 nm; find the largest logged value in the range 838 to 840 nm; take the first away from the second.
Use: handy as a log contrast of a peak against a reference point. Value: -0.07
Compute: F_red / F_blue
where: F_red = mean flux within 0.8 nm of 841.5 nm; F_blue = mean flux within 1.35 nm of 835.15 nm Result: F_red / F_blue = 0.93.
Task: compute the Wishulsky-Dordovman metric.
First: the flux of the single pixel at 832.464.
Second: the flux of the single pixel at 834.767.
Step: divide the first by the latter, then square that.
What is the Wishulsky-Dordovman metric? 1.29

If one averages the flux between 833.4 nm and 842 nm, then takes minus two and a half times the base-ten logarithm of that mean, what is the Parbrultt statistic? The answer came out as -2.95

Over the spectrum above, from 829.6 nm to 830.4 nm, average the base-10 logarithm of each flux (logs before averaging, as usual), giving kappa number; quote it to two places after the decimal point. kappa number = 1.23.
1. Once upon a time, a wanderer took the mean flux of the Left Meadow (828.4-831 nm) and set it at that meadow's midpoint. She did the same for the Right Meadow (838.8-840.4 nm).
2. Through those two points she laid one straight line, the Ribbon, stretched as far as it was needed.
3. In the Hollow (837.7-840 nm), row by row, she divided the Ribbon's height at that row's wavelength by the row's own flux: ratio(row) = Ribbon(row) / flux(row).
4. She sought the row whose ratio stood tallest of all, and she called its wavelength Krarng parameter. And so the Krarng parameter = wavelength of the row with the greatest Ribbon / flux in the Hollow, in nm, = 839.393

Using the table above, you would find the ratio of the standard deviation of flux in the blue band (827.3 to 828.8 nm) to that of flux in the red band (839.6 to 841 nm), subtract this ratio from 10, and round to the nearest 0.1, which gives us 9.8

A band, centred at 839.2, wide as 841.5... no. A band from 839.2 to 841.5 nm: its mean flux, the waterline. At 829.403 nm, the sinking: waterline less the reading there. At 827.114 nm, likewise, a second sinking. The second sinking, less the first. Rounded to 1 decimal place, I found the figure 3.1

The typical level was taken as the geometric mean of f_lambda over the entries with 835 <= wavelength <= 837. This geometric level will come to 15.5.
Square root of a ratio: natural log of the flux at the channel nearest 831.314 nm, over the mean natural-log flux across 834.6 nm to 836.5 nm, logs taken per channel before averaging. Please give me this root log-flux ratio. 1.01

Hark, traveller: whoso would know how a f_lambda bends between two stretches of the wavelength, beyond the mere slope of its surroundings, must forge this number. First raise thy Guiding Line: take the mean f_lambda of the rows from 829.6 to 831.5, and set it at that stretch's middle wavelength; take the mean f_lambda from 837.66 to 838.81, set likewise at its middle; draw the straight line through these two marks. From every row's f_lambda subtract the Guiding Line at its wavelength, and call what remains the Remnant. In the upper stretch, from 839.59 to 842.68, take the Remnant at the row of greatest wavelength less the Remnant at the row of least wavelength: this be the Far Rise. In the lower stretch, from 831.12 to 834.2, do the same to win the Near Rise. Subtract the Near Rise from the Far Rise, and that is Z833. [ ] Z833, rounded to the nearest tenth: 1.1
